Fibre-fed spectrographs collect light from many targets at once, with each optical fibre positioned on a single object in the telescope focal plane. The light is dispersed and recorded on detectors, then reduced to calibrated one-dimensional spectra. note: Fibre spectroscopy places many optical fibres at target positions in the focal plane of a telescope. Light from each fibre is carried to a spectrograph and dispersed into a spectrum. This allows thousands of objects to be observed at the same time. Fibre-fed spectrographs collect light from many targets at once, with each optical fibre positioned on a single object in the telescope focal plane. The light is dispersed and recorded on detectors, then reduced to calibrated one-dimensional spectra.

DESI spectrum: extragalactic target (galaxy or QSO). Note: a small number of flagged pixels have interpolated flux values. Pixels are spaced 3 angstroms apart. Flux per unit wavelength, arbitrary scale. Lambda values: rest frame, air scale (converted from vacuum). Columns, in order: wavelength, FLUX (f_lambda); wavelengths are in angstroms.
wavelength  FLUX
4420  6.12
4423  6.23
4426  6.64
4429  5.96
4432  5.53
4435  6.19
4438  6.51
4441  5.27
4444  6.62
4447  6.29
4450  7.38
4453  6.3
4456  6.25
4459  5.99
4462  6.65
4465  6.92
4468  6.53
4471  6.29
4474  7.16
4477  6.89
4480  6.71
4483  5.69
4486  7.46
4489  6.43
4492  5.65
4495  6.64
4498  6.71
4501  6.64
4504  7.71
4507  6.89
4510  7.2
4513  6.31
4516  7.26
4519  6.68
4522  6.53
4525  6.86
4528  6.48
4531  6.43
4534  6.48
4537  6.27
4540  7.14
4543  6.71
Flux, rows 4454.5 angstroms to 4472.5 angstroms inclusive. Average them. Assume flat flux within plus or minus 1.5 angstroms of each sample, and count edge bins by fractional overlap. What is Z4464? 6.44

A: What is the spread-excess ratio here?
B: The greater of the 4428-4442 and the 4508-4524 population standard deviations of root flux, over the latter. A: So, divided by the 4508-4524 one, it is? 1.28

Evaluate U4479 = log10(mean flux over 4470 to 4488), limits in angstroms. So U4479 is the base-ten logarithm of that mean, 0.826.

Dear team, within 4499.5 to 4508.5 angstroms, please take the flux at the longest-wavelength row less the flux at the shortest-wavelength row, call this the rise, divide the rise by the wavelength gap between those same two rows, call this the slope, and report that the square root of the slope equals 0.20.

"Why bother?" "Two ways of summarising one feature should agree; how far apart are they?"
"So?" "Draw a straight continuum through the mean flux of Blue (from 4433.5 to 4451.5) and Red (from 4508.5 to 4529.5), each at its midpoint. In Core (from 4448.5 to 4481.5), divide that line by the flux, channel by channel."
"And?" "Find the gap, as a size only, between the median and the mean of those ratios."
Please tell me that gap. 0.0021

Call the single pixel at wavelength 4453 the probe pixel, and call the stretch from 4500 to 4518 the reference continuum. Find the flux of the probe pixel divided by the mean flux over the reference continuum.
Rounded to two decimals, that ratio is 0.90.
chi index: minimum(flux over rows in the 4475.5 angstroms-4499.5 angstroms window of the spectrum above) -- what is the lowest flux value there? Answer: 5.65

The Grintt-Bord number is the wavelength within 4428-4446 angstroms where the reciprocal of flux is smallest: 4444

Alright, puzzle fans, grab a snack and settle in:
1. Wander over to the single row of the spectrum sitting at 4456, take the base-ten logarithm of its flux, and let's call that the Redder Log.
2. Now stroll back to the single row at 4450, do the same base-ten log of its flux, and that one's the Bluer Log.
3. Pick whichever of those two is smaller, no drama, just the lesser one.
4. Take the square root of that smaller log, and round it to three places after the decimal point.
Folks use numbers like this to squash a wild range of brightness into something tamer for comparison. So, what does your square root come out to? 0.892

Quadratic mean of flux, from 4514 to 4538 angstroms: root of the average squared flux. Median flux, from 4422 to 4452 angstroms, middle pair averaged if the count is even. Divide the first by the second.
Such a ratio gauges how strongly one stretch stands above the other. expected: 1.06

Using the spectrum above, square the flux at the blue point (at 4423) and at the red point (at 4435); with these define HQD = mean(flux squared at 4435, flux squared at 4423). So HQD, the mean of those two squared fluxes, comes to 39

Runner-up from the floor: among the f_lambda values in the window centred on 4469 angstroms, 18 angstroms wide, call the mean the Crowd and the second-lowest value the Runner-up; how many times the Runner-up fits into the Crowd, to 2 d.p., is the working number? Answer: 1.03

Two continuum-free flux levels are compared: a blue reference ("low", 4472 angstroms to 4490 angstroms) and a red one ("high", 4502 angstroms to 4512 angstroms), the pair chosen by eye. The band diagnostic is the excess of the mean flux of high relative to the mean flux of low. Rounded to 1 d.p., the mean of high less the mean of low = 0.5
